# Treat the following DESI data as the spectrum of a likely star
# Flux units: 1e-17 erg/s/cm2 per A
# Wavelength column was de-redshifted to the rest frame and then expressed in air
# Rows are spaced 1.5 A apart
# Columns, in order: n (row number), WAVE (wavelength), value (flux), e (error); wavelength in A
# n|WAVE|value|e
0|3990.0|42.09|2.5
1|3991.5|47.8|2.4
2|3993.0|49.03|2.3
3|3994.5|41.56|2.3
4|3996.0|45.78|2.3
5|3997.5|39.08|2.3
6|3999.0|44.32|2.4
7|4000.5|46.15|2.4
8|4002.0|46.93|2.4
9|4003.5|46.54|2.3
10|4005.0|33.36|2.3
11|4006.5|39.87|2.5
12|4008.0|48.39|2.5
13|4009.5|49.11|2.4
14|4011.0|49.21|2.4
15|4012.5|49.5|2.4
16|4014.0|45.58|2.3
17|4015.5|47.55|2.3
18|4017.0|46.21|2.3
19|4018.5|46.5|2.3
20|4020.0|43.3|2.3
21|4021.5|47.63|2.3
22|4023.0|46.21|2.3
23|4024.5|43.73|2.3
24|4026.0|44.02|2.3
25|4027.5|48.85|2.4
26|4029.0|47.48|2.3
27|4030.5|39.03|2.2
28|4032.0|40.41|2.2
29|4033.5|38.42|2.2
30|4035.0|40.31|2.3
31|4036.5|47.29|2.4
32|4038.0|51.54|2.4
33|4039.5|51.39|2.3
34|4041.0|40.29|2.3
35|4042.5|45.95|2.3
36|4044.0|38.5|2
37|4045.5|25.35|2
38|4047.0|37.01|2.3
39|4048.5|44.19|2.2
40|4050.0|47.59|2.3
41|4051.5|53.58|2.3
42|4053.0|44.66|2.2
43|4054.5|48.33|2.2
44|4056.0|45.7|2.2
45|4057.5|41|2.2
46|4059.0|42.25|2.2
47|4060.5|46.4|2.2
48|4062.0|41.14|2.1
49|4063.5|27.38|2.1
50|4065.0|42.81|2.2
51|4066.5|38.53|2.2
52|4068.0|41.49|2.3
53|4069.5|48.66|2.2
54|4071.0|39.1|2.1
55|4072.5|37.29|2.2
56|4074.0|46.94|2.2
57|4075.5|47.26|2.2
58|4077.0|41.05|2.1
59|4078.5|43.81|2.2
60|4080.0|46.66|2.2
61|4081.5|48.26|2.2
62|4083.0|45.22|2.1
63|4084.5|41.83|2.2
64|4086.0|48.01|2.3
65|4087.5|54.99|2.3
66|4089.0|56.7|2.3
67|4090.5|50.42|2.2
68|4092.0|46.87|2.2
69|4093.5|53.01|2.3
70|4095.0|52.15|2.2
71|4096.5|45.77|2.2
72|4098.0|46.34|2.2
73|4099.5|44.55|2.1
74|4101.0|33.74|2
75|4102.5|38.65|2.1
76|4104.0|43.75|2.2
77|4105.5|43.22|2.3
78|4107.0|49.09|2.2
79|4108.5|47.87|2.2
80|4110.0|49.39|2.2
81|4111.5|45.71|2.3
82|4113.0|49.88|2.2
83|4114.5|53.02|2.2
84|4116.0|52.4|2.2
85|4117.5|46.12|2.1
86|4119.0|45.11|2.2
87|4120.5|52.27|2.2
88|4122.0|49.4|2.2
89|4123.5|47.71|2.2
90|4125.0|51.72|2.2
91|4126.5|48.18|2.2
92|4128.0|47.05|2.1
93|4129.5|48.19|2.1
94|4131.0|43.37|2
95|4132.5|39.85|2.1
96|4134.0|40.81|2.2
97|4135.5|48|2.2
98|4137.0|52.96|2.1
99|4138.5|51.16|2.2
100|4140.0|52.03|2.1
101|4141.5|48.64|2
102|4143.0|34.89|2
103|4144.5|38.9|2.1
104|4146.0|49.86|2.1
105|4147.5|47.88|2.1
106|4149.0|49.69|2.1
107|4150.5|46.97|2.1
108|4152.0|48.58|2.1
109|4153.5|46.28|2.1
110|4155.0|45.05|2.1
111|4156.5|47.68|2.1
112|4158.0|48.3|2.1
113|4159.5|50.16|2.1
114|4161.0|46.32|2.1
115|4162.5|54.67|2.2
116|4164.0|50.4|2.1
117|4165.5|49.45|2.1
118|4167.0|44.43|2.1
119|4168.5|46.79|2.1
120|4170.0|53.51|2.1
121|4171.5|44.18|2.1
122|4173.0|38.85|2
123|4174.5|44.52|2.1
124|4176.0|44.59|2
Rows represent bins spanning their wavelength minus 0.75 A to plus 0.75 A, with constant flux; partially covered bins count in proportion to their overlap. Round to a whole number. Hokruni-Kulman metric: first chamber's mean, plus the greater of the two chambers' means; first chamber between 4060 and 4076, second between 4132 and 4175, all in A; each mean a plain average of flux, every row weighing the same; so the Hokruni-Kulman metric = 88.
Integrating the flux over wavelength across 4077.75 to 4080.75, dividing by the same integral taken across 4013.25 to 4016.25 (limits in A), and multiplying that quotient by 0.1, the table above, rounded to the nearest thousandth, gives 0.097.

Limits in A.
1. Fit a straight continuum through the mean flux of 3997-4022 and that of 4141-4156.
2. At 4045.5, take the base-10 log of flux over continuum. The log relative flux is -0.25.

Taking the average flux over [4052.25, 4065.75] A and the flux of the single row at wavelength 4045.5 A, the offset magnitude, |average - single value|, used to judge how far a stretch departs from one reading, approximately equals 17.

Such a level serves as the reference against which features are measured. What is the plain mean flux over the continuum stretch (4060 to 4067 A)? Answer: 39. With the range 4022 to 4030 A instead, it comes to 46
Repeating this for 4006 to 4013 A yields 47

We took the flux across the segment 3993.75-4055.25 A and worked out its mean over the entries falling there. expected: 44.4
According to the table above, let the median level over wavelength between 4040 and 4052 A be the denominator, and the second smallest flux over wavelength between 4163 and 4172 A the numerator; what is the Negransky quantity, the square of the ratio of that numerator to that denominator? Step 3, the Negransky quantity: 1.1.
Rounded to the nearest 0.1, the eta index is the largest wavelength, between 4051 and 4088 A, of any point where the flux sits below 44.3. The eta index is 4084.5 A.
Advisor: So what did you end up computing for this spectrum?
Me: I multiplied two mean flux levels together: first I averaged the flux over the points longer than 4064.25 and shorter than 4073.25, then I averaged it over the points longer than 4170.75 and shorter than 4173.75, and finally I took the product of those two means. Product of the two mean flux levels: 1715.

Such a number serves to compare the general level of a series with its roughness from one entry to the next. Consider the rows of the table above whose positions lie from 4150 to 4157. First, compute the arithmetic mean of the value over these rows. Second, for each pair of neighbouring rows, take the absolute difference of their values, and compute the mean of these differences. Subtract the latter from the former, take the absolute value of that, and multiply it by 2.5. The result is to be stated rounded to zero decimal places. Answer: 112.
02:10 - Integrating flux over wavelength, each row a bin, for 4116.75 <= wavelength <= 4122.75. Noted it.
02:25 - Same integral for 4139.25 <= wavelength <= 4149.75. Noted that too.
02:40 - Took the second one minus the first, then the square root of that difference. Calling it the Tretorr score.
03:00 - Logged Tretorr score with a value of 13.9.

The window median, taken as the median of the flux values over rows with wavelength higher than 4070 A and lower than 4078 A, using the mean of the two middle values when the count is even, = 41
